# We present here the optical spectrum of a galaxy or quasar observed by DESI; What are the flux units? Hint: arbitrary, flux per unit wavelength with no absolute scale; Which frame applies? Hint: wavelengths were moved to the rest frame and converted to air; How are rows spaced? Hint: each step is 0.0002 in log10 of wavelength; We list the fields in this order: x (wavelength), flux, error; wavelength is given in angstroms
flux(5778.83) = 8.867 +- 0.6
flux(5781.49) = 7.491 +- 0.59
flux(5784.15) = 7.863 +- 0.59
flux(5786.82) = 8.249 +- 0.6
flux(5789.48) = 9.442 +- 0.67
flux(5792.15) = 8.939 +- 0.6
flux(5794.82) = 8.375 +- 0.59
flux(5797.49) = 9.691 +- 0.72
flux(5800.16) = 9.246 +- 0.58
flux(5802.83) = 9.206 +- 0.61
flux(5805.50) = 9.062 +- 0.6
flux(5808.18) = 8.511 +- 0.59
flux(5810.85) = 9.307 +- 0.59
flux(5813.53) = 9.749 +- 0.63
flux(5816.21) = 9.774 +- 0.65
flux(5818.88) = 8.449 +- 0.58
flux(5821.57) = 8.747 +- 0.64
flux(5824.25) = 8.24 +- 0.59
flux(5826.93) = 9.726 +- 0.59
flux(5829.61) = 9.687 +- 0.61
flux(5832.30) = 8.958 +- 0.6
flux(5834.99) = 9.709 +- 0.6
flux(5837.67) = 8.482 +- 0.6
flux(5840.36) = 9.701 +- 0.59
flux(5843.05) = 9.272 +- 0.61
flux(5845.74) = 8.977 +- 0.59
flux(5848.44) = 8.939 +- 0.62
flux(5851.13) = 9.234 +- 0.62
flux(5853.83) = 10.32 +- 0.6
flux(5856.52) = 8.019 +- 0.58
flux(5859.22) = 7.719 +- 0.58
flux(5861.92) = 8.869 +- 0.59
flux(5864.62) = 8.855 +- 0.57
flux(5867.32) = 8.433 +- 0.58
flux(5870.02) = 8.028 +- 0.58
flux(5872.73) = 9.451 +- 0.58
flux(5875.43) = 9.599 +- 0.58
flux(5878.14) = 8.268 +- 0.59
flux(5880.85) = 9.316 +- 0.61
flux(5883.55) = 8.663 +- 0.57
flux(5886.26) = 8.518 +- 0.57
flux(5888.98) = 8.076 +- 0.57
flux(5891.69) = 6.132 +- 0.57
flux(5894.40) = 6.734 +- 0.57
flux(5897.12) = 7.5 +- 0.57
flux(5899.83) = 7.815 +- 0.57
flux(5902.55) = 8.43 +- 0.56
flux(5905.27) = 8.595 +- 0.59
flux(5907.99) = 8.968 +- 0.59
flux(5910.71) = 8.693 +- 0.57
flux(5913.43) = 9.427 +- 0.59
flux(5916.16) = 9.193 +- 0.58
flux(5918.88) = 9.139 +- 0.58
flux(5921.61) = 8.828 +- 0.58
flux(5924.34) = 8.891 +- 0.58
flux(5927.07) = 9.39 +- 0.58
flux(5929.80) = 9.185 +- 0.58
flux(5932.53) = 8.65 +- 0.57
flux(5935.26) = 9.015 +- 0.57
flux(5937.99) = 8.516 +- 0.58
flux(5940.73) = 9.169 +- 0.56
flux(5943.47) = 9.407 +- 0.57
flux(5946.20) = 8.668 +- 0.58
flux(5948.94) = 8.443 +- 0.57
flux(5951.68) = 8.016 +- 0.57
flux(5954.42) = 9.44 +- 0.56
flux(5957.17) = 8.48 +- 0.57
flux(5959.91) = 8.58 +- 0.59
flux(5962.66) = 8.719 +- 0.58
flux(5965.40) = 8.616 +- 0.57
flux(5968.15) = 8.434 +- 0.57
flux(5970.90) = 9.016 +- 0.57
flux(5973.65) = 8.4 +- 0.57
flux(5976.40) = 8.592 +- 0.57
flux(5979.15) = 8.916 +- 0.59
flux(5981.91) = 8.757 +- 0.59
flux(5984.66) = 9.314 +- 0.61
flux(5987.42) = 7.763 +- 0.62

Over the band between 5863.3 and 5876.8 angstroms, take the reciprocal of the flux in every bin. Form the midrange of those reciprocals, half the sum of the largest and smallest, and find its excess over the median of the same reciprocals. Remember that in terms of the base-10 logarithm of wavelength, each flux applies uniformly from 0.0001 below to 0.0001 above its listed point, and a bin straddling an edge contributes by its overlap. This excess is 0.0014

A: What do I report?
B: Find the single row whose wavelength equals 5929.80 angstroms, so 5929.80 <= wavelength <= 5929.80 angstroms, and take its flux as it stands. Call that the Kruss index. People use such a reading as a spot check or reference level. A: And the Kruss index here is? 9.185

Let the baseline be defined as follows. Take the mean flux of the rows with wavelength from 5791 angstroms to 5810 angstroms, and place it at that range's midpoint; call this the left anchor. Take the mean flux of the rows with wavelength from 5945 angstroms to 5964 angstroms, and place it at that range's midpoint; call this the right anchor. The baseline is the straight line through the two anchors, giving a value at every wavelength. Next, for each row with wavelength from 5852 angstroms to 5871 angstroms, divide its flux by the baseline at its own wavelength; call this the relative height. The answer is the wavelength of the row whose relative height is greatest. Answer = 5853.83 angstroms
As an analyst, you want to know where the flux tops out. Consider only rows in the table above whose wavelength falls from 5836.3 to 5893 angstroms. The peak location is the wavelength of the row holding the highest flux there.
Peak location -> 5853.83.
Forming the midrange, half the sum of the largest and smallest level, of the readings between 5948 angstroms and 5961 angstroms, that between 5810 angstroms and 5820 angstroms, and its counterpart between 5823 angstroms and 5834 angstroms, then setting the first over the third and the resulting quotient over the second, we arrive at 0.107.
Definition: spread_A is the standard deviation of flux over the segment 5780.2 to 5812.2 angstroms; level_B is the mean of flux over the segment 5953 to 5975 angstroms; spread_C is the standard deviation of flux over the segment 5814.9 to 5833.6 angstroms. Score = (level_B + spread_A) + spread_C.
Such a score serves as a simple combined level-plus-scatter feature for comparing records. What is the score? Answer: 10.0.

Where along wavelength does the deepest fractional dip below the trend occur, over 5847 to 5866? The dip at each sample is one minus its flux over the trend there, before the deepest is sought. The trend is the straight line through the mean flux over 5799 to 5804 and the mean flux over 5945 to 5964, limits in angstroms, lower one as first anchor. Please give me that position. 5859.22 angstroms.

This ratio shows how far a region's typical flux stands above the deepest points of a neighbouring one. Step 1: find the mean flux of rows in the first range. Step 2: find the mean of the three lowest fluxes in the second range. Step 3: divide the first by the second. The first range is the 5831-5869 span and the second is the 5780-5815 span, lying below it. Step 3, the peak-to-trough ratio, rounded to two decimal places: 1.14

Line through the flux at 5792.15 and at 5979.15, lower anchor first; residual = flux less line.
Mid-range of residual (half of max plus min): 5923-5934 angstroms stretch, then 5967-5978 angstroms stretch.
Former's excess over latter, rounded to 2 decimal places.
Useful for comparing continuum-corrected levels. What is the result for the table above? 0.31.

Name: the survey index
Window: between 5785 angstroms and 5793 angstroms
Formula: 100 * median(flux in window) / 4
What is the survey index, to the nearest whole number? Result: 223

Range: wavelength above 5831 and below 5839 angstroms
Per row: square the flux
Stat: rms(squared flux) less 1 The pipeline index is 81.7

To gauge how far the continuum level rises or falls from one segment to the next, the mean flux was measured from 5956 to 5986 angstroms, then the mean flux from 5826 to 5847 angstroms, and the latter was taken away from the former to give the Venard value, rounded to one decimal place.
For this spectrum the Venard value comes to -0.6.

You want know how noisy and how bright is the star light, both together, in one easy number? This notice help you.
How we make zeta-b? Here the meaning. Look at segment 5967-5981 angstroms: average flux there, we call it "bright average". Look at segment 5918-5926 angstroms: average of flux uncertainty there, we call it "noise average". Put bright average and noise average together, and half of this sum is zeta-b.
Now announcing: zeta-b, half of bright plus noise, 4.6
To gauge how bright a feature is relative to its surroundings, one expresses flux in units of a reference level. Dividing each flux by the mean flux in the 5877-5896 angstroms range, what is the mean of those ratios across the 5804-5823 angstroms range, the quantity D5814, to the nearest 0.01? 1.14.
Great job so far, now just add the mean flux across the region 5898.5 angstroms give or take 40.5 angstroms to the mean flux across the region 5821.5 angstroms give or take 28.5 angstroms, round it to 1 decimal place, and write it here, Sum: 17.7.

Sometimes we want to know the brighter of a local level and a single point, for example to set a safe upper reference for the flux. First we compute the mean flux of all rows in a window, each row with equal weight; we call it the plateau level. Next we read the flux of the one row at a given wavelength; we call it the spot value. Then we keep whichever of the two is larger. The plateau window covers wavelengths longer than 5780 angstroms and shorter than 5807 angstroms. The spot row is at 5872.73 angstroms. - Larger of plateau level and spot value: 9.45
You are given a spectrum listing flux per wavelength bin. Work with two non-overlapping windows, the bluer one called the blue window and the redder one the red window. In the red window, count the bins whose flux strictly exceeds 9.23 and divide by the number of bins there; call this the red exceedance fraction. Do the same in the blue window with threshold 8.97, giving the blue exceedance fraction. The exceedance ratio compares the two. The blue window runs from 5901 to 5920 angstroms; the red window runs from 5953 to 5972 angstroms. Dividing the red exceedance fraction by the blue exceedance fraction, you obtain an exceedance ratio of 0.33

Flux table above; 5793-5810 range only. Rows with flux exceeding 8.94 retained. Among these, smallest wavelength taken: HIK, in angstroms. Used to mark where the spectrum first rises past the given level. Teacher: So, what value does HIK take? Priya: 5797.49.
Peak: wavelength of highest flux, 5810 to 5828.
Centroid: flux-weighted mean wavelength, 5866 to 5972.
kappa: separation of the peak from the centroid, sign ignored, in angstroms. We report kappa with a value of 103.3 angstroms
